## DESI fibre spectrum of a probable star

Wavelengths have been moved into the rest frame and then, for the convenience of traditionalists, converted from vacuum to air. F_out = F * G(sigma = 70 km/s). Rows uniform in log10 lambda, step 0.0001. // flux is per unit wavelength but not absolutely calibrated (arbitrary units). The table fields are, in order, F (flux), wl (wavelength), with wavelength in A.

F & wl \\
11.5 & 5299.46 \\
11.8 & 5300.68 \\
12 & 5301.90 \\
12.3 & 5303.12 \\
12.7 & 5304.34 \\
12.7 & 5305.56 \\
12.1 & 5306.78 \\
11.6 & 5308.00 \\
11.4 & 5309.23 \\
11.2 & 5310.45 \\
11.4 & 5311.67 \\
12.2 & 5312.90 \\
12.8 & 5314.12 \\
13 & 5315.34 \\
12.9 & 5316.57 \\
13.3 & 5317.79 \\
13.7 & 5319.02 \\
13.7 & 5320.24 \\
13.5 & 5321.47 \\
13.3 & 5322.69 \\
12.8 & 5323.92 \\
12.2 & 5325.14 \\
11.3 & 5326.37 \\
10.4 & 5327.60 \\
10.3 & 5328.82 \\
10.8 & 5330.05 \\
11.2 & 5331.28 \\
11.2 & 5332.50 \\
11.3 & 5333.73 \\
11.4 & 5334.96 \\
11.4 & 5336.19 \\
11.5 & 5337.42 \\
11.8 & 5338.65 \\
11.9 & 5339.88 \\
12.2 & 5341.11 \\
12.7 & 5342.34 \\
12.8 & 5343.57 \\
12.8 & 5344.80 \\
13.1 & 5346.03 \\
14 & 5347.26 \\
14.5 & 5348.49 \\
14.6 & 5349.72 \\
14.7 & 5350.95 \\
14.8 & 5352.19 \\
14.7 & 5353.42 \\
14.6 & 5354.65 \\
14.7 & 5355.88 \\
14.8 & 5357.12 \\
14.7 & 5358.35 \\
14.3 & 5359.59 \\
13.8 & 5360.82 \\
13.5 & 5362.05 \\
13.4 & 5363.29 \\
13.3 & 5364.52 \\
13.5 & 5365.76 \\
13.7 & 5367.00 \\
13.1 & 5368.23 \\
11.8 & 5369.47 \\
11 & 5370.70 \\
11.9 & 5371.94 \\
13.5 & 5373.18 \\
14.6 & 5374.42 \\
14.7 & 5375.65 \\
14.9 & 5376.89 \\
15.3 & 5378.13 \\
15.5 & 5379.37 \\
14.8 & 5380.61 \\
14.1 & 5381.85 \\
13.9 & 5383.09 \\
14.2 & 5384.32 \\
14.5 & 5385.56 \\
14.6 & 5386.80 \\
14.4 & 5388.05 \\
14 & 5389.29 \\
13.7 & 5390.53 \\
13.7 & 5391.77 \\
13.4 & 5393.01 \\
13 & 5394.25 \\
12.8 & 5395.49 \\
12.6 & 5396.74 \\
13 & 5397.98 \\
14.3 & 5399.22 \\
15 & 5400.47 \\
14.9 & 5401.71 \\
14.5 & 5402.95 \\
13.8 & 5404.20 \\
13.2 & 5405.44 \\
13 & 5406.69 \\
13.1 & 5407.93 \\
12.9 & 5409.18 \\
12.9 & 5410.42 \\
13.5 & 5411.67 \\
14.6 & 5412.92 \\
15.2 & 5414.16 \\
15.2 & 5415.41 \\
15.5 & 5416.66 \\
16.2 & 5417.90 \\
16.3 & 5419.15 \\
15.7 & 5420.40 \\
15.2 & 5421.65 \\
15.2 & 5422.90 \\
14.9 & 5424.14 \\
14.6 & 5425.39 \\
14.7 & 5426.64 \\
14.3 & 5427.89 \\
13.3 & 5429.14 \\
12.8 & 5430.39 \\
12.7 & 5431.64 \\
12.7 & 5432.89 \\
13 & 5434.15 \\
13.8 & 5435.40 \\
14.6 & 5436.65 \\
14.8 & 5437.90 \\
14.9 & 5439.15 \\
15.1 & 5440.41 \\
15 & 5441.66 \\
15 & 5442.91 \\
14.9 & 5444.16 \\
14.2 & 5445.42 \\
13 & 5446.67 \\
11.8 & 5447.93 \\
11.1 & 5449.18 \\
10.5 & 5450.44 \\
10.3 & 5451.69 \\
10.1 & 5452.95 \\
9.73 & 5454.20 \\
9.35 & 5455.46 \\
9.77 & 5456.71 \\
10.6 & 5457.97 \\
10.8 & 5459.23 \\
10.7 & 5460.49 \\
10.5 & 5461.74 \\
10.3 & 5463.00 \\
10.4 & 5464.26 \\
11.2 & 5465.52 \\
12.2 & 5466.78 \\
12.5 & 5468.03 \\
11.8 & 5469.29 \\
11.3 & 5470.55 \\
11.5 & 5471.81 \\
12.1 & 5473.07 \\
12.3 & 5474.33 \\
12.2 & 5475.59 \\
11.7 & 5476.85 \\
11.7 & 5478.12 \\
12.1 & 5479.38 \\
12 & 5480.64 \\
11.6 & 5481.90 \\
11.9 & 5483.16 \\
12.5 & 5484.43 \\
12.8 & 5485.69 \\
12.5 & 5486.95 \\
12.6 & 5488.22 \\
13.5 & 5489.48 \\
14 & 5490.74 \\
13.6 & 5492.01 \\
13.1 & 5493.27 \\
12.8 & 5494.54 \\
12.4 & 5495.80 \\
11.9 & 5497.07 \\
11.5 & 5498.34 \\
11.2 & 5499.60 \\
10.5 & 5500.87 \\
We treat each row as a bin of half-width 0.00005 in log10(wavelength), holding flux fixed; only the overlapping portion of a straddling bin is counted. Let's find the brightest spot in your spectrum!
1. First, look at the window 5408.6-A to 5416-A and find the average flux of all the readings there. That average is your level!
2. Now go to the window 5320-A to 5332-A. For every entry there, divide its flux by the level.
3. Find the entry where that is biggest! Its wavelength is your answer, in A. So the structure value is 5320.24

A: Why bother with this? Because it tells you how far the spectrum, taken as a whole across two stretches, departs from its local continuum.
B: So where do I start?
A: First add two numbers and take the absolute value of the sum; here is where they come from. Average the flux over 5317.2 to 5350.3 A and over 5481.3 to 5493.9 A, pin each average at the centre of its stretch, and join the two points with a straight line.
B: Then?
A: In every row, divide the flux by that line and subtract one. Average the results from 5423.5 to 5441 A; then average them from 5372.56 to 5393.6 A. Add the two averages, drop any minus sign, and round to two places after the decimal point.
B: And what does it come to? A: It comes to 0.25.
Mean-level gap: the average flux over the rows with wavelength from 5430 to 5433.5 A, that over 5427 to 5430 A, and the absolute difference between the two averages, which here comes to 1.1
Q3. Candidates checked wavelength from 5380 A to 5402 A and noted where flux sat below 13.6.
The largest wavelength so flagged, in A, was 5397.98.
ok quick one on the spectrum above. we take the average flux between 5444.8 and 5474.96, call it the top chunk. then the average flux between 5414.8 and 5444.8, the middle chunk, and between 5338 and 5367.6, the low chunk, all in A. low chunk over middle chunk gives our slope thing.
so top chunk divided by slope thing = 11.9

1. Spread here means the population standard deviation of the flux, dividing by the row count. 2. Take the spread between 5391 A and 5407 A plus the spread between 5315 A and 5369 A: 2.1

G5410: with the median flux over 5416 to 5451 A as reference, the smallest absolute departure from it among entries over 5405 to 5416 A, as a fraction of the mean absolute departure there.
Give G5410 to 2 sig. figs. 0.043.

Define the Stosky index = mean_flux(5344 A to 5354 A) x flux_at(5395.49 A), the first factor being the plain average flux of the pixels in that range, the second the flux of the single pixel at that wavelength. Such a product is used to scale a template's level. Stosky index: 181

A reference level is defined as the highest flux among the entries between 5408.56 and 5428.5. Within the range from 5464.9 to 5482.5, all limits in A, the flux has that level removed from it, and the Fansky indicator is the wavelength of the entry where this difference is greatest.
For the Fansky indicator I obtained 5468.03 A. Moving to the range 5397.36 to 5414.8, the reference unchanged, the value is 5414.16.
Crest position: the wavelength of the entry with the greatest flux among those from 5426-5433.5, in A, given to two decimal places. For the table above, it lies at 5426.64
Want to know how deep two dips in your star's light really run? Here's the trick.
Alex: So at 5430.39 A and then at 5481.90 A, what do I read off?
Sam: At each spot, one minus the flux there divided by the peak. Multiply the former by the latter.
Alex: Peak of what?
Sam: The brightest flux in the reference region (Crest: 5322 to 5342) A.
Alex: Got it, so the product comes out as 0.005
